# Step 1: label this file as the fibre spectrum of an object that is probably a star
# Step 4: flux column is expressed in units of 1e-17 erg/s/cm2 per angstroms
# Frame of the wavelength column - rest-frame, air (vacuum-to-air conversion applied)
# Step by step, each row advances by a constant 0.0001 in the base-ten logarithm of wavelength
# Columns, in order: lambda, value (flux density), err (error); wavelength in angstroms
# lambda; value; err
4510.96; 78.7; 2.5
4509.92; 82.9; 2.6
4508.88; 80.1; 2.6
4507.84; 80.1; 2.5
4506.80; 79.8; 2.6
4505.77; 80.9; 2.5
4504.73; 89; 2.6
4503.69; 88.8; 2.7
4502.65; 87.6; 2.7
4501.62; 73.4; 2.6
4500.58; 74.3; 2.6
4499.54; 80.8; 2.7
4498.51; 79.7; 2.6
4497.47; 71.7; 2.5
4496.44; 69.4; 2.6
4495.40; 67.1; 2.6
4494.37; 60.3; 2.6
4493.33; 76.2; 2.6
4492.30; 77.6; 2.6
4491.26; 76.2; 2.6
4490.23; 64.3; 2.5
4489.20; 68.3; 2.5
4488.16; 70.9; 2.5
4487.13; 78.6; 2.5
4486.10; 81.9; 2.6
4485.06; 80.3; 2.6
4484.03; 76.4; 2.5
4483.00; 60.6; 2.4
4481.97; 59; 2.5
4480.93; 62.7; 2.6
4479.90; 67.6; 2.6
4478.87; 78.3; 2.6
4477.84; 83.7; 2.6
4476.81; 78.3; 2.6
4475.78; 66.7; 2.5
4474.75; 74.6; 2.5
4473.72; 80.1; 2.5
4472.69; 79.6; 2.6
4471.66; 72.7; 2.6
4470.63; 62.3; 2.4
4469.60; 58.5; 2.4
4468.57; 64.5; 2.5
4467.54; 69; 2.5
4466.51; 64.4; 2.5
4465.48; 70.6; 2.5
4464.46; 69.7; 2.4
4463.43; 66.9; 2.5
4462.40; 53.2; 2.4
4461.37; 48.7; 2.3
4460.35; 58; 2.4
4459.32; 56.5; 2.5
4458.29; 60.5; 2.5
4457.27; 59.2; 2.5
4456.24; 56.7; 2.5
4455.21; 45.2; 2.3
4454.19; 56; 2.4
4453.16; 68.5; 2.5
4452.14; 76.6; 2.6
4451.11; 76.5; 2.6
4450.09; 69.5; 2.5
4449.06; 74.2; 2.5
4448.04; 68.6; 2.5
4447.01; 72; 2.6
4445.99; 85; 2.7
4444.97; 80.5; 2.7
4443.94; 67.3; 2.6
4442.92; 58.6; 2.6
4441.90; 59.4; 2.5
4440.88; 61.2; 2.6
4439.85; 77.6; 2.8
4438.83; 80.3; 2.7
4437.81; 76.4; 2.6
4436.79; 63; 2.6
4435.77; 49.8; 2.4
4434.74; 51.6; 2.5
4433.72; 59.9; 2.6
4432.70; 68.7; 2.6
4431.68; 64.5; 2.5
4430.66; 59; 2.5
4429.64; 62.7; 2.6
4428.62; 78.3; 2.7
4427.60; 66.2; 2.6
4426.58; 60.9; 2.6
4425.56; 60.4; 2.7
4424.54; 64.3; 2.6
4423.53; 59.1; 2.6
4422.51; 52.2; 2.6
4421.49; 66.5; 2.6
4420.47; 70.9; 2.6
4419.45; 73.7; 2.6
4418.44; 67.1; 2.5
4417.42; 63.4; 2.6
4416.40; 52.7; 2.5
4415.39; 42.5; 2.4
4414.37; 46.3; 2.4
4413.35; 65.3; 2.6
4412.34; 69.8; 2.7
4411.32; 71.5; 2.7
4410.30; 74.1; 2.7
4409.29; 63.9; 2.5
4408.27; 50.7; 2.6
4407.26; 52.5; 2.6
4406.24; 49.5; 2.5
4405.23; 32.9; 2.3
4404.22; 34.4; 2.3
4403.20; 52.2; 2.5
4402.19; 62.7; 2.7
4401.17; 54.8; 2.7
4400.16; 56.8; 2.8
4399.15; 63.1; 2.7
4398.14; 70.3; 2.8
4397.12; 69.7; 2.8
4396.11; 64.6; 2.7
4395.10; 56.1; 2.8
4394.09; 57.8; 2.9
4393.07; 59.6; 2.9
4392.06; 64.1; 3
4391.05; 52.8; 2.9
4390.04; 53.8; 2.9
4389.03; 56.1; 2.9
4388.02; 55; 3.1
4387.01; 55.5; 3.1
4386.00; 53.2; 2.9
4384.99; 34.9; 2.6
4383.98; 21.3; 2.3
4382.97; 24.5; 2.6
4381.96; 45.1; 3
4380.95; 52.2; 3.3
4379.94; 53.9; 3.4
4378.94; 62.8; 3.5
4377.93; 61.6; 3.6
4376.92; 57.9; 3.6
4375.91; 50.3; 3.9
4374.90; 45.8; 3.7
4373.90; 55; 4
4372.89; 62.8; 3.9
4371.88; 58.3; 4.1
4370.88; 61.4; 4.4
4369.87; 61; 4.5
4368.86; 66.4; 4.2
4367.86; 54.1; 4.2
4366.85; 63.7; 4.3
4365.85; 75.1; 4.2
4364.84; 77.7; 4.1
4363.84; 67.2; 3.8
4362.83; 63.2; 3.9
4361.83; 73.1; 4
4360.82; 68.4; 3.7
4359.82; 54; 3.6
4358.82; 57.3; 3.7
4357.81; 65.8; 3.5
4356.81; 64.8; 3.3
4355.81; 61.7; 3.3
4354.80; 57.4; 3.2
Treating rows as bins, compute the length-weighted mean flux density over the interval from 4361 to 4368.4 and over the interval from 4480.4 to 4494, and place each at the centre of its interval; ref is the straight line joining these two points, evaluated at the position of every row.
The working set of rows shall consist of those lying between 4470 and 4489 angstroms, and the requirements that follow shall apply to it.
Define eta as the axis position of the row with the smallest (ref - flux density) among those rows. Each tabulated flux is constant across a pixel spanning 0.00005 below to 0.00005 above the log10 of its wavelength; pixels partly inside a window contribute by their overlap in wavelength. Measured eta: 4477.84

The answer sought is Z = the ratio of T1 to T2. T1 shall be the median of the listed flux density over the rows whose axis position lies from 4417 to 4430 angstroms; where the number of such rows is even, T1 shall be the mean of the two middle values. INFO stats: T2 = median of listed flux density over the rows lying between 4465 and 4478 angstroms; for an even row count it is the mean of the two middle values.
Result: 0.91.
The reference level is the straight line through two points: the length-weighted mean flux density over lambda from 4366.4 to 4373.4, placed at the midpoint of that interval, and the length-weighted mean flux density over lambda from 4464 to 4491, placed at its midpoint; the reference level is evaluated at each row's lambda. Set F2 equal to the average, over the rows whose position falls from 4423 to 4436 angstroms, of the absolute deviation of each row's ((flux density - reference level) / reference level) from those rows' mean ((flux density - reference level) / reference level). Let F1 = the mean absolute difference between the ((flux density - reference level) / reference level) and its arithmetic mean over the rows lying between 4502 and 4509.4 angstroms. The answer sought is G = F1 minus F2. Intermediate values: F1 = 0.057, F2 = 0.077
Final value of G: -0.02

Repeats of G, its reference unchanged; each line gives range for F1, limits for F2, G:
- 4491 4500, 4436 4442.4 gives -0.05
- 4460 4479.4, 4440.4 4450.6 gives 0.01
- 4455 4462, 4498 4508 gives 0.01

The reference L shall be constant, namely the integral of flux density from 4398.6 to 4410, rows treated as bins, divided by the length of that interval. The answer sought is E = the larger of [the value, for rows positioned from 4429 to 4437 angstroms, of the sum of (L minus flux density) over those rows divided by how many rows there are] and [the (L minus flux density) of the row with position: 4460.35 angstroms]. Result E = -5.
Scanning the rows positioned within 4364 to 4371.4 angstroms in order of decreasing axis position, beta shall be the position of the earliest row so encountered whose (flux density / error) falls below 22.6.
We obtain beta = 4370.88 angstroms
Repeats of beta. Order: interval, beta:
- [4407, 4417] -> 4416.40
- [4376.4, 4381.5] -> 4380.95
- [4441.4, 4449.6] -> 4442.92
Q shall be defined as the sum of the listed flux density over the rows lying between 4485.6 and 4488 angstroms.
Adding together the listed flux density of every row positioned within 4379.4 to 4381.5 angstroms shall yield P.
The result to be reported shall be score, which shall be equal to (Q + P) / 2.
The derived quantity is 133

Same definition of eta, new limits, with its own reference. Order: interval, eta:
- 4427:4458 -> 4445.99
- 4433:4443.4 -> 4438.83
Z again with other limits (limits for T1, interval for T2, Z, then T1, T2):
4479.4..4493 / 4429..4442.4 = 1.13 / 71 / 63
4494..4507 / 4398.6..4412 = 1.45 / 80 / 55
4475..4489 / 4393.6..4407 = 1.35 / 76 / 57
